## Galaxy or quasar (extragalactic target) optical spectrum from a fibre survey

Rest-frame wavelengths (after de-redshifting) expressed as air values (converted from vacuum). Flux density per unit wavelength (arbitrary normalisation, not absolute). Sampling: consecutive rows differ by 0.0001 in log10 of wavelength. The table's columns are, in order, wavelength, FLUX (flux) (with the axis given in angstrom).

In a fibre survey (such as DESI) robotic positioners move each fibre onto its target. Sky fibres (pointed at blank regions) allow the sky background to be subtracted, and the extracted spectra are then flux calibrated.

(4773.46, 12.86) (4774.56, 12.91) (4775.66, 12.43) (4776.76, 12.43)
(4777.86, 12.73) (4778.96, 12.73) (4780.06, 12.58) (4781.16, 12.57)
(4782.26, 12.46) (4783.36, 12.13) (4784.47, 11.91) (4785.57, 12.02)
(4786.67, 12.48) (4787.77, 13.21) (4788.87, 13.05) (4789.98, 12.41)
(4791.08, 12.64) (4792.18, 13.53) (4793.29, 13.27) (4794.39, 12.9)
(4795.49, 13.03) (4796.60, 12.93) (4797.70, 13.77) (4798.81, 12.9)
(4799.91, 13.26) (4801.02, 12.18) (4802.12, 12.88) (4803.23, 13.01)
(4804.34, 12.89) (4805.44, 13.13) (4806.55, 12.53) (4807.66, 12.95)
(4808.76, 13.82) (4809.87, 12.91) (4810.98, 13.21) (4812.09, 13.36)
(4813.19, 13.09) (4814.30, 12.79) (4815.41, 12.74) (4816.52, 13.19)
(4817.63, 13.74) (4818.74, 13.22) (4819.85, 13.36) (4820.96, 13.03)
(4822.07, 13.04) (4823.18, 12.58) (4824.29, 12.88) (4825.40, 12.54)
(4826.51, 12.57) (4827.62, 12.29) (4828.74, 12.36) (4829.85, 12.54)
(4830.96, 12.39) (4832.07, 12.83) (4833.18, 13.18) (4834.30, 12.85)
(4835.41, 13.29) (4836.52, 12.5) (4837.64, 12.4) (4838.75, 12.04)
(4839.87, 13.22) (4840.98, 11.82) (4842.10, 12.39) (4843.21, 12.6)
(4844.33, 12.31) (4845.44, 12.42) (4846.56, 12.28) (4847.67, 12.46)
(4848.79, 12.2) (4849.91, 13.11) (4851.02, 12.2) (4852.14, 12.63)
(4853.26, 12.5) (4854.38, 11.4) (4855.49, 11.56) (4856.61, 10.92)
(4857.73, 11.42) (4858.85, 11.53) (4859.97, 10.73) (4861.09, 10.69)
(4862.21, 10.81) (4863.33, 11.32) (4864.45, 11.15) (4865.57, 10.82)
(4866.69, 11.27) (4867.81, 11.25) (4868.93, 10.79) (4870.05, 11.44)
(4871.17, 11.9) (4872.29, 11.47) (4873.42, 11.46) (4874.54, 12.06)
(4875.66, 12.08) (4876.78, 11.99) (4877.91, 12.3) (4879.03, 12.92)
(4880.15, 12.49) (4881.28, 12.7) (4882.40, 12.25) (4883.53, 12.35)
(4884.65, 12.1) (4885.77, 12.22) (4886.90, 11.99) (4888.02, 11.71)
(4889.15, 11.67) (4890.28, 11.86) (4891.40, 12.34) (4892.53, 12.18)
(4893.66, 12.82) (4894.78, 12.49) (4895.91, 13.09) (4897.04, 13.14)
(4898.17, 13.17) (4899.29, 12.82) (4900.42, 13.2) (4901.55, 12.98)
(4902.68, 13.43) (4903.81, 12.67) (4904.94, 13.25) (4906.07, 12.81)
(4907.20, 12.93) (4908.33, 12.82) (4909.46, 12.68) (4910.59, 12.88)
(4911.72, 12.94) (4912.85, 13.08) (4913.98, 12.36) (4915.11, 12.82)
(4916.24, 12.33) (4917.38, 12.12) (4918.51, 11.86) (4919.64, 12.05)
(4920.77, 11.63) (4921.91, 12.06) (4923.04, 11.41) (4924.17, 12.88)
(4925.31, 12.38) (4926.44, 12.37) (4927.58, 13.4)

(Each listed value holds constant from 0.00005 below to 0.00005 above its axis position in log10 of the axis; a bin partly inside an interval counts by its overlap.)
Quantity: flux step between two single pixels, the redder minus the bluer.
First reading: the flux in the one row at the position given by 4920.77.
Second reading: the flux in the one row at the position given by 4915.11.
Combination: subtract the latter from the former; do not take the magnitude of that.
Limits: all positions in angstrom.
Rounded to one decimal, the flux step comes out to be -1.2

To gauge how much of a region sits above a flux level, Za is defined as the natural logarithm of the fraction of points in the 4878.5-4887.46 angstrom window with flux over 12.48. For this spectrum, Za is -0.98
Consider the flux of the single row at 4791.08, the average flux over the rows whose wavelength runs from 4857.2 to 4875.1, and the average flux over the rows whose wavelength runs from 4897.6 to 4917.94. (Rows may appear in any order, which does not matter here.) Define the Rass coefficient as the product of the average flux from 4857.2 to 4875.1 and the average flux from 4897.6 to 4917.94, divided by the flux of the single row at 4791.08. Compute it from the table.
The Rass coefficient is 11.4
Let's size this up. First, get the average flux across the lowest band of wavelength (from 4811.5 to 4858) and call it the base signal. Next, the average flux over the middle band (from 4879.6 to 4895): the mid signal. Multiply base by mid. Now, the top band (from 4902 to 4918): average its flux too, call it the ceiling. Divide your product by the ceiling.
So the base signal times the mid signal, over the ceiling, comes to 12.0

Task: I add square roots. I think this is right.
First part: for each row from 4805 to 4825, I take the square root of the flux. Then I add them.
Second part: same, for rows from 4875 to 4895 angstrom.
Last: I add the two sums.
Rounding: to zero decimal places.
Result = 128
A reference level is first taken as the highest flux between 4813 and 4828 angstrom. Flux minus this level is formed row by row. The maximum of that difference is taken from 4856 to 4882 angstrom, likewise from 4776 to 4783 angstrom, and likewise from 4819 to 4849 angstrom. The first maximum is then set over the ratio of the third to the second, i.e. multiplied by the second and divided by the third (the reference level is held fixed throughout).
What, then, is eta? -2.2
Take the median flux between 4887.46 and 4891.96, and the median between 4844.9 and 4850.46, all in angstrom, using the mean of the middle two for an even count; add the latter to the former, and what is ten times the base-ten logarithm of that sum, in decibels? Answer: 13.8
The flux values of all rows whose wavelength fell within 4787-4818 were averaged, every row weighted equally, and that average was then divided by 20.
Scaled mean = 0.65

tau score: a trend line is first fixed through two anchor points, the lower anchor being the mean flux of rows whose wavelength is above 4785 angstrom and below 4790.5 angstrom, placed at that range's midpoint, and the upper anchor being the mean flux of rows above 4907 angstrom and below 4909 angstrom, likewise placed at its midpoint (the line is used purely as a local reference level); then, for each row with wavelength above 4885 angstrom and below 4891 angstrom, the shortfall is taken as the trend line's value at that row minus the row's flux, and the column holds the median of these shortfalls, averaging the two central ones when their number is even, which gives 1.0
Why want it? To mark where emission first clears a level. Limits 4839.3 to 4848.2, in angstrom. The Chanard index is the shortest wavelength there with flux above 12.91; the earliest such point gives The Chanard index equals 4839.87 angstrom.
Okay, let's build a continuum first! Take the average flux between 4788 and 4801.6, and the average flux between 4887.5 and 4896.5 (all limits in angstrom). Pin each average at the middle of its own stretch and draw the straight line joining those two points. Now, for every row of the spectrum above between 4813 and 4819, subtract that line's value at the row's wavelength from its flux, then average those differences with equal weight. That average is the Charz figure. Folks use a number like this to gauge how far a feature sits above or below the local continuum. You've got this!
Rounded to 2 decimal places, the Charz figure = 0.29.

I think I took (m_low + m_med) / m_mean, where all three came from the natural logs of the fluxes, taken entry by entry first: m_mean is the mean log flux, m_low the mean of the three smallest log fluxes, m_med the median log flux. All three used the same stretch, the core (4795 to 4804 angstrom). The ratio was 1.99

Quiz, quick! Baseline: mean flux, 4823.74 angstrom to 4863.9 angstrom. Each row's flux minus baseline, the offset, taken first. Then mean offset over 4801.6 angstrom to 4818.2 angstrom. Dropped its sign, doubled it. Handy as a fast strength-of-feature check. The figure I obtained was 1.8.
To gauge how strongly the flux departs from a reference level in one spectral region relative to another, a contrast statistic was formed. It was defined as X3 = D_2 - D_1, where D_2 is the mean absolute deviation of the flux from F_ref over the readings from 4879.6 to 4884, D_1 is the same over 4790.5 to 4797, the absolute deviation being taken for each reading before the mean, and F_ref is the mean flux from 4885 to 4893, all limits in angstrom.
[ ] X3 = -0.6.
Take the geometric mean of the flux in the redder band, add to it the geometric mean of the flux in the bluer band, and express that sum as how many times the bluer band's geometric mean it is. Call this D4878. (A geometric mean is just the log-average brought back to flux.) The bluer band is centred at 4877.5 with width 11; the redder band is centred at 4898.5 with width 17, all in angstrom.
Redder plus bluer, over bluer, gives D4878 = 2.05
